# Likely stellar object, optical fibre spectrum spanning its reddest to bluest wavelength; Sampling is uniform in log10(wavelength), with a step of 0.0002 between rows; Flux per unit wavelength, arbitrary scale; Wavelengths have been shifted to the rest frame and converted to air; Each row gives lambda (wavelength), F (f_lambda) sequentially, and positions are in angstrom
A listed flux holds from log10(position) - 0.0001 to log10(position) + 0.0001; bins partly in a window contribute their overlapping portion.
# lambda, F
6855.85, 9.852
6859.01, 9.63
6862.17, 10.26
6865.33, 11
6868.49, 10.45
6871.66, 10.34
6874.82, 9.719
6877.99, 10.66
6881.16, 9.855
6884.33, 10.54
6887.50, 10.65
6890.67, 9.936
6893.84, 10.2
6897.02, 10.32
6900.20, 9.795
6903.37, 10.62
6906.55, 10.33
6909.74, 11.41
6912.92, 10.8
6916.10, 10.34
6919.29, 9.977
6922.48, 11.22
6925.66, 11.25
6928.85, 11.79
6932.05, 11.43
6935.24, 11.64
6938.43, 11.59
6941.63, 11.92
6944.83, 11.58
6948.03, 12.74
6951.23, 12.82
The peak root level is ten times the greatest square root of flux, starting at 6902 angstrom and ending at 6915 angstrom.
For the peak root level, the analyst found 33.8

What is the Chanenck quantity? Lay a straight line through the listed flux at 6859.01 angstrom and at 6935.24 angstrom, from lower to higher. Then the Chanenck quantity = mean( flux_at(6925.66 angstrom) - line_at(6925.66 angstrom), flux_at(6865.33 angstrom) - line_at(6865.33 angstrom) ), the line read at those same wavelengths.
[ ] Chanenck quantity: 0.53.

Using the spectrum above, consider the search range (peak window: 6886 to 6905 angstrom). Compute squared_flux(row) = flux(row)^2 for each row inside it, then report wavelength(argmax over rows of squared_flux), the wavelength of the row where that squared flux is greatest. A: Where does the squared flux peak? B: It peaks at 6887.50 angstrom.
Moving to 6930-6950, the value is 6948.03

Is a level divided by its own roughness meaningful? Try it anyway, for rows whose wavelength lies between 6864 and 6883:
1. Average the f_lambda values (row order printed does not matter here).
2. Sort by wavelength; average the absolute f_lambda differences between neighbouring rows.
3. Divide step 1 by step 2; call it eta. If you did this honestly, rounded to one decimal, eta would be 17.1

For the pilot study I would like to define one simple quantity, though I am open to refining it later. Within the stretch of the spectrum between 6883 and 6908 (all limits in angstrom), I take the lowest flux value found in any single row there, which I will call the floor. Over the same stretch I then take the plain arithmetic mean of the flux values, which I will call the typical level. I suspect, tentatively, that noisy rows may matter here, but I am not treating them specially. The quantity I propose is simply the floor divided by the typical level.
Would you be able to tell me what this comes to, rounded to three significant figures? 0.951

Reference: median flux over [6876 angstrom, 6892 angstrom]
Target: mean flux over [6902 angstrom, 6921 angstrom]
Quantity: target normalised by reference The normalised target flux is 1.00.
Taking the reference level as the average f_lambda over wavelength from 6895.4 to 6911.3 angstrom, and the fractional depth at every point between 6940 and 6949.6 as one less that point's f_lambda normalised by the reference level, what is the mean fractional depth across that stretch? -0.15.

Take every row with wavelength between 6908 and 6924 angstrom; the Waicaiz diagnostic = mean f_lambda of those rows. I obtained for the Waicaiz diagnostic 10.7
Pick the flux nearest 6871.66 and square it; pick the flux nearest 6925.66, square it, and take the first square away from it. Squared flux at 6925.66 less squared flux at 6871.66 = 20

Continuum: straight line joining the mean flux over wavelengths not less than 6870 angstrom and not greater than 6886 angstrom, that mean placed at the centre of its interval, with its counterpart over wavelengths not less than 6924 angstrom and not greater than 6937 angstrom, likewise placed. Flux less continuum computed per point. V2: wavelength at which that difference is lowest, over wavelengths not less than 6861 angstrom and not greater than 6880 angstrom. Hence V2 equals 6874.82 angstrom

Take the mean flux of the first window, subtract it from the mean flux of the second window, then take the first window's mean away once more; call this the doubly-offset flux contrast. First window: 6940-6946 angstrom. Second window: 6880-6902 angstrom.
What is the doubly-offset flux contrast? -13.3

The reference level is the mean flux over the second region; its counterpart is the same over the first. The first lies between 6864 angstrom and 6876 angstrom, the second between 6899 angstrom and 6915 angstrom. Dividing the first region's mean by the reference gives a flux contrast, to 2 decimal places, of 0.98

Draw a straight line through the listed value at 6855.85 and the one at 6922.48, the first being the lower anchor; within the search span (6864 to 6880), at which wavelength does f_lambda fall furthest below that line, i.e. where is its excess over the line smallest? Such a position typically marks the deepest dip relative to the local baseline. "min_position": 6874.82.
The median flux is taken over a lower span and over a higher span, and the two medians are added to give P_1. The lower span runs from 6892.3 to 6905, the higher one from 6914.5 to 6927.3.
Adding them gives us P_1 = 21.0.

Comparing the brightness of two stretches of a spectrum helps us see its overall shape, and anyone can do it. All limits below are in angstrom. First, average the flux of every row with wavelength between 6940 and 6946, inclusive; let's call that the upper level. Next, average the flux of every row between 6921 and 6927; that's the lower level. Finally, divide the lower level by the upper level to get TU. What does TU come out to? 0.96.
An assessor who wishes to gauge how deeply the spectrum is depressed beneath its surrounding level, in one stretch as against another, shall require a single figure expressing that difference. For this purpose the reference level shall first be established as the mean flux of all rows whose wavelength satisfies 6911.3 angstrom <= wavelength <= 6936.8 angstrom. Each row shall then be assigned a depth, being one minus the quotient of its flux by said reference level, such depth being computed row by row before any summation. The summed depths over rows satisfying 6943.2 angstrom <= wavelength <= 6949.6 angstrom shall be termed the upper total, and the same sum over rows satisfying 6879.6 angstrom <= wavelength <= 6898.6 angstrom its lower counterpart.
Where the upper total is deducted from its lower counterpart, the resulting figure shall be 0.6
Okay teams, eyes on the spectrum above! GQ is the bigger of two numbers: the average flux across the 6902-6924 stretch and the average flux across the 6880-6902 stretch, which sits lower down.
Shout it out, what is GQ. 10.7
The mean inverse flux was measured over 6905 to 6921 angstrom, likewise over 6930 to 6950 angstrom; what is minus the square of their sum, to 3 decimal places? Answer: -0.032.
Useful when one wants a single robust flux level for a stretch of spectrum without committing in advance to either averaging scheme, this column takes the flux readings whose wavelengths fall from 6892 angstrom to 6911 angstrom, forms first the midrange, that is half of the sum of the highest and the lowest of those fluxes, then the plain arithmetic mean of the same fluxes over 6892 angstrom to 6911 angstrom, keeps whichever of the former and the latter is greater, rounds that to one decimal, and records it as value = 10.6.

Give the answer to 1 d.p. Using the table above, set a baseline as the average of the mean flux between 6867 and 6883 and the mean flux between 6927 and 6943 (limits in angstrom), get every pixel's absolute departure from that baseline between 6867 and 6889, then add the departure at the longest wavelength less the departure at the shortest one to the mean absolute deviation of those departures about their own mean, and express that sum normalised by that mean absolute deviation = 0.3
